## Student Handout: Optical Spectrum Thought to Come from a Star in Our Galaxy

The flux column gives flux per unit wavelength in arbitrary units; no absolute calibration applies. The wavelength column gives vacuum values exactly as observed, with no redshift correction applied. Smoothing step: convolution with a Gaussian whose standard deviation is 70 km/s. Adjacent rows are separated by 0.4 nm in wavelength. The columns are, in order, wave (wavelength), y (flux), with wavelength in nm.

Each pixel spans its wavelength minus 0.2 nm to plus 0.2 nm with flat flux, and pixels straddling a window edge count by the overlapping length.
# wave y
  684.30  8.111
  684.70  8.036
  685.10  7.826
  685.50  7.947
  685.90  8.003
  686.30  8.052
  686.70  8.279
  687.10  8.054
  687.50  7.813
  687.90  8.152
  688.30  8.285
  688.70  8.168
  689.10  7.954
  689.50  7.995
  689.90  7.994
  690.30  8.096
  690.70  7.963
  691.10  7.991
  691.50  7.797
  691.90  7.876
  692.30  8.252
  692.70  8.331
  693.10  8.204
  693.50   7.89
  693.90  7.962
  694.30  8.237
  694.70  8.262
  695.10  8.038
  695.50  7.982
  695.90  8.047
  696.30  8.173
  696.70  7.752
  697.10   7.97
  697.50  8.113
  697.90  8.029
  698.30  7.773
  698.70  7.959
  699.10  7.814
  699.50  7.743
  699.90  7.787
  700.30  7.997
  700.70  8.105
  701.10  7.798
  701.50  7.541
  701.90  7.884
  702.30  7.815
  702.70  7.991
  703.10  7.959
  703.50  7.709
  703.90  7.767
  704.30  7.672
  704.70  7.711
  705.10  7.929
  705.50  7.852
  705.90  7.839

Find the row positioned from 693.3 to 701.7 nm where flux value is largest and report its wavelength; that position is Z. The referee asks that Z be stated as 694.70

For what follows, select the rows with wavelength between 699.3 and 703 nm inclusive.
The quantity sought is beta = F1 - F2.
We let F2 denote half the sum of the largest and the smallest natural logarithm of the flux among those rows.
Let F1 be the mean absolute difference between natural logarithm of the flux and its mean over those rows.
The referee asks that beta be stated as -2.04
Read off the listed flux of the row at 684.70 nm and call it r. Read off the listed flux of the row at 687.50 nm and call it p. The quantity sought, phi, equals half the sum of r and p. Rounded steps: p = 7.813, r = 8.036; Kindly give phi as 7.92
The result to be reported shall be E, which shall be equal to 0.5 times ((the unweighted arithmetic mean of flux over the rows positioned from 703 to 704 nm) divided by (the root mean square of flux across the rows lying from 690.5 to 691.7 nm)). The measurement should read 0.49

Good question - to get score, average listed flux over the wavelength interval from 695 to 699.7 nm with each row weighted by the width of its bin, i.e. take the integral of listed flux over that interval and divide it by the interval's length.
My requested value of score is 7.95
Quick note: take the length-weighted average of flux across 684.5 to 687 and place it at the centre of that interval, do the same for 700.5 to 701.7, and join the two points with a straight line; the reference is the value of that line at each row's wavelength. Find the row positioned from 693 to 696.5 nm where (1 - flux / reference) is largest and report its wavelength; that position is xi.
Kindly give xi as 693.50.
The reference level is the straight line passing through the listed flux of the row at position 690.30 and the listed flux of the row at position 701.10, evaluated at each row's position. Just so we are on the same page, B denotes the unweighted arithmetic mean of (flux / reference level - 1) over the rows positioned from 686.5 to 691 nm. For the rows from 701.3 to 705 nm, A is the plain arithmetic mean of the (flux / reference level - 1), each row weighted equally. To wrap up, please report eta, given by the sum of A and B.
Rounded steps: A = 0.005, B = -0.009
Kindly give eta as -0.0036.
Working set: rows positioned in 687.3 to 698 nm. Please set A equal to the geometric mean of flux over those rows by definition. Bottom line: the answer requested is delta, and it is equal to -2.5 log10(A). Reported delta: -2.26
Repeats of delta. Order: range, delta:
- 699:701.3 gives -2.24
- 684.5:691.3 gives -2.26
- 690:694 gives -2.26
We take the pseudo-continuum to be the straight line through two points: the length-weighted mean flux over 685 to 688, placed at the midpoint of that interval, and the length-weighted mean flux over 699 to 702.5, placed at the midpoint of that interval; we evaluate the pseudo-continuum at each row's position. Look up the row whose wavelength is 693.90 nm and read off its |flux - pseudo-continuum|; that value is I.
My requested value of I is 0.04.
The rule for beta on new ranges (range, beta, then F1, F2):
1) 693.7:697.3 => -2.07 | 0.015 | 2.080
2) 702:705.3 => -2.04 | 0.013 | 2.058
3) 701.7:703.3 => -2.06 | 0.008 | 2.067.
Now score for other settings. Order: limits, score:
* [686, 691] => 8.06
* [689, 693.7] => 8.03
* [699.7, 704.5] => 7.84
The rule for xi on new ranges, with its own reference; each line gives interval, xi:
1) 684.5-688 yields 685.10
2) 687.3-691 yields 687.50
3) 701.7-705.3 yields 704.30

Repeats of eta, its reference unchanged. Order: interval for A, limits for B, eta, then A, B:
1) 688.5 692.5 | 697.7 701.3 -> -0.0041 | -0.010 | 0.006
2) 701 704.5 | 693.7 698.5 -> 0.0166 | 0.005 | 0.012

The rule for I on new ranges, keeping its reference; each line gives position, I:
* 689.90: 0.02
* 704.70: 0.07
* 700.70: 0.27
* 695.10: 0.13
